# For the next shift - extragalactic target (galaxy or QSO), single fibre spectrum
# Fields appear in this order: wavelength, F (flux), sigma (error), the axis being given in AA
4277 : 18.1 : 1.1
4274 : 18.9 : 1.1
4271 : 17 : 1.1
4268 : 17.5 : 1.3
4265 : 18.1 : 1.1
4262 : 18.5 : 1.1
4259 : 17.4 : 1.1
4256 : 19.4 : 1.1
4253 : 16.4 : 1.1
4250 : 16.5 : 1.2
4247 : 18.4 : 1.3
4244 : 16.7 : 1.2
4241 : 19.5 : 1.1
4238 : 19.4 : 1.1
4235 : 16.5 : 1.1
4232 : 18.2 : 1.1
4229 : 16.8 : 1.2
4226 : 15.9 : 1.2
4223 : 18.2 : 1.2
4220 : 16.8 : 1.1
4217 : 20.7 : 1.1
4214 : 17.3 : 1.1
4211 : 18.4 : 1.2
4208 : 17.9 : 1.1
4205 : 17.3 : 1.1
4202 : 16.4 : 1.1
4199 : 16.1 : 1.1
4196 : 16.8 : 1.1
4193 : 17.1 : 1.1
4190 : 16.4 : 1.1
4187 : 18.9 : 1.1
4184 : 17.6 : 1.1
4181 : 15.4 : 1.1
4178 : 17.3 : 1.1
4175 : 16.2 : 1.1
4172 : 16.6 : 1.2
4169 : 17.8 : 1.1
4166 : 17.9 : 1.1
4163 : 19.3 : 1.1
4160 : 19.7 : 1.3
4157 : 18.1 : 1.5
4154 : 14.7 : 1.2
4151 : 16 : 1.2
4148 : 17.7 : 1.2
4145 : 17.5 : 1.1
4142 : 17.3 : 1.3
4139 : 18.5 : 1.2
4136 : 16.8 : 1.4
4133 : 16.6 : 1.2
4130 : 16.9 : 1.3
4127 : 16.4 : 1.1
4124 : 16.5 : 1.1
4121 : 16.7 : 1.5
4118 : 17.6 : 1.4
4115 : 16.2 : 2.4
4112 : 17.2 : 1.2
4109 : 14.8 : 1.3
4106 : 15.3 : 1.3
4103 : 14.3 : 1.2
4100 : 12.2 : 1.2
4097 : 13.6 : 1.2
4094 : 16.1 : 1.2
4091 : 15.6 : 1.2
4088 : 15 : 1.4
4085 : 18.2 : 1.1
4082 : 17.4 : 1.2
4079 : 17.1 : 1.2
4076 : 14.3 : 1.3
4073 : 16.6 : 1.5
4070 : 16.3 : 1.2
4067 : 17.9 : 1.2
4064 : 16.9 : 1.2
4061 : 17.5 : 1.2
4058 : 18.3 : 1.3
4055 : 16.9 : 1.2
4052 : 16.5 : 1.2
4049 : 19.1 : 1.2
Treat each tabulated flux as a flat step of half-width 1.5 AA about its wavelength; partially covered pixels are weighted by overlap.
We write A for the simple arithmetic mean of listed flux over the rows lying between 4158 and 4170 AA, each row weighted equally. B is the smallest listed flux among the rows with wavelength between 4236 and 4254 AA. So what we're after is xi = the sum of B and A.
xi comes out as 35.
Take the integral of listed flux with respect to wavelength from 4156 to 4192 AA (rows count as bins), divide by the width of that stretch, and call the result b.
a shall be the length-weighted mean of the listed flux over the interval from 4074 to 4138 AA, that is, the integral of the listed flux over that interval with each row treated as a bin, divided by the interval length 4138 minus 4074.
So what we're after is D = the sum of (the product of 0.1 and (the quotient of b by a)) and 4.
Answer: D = 4.11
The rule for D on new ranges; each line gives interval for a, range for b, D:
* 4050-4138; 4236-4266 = 4.11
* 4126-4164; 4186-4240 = 4.10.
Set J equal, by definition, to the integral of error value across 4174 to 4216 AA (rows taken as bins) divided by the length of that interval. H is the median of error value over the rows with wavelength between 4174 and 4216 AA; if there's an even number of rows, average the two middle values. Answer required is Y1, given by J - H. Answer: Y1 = 0.007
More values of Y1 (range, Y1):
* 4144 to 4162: 0.050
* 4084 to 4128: 0.125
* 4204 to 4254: 0.048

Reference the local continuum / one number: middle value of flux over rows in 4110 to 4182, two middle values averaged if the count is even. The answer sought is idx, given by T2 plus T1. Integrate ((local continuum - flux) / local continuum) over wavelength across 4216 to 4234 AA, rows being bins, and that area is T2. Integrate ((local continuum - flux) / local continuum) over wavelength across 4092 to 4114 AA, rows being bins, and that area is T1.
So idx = 2.2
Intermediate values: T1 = 2.9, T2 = -0.63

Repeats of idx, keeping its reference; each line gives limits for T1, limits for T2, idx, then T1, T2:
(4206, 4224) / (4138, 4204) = -1.9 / -1.2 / -0.70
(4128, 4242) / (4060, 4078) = -2.0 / -2.5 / 0.50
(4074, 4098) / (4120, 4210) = 1.0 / 1.5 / -0.56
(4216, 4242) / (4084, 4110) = 1.9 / -1.3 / 3.20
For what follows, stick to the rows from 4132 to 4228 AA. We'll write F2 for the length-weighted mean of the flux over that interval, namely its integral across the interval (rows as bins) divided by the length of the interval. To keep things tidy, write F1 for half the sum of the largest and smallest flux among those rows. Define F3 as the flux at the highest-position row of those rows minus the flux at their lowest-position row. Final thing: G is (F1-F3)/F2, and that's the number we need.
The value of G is 1.06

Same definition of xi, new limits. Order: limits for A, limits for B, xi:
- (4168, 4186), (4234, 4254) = 33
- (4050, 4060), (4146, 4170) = 32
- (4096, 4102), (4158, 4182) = 28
